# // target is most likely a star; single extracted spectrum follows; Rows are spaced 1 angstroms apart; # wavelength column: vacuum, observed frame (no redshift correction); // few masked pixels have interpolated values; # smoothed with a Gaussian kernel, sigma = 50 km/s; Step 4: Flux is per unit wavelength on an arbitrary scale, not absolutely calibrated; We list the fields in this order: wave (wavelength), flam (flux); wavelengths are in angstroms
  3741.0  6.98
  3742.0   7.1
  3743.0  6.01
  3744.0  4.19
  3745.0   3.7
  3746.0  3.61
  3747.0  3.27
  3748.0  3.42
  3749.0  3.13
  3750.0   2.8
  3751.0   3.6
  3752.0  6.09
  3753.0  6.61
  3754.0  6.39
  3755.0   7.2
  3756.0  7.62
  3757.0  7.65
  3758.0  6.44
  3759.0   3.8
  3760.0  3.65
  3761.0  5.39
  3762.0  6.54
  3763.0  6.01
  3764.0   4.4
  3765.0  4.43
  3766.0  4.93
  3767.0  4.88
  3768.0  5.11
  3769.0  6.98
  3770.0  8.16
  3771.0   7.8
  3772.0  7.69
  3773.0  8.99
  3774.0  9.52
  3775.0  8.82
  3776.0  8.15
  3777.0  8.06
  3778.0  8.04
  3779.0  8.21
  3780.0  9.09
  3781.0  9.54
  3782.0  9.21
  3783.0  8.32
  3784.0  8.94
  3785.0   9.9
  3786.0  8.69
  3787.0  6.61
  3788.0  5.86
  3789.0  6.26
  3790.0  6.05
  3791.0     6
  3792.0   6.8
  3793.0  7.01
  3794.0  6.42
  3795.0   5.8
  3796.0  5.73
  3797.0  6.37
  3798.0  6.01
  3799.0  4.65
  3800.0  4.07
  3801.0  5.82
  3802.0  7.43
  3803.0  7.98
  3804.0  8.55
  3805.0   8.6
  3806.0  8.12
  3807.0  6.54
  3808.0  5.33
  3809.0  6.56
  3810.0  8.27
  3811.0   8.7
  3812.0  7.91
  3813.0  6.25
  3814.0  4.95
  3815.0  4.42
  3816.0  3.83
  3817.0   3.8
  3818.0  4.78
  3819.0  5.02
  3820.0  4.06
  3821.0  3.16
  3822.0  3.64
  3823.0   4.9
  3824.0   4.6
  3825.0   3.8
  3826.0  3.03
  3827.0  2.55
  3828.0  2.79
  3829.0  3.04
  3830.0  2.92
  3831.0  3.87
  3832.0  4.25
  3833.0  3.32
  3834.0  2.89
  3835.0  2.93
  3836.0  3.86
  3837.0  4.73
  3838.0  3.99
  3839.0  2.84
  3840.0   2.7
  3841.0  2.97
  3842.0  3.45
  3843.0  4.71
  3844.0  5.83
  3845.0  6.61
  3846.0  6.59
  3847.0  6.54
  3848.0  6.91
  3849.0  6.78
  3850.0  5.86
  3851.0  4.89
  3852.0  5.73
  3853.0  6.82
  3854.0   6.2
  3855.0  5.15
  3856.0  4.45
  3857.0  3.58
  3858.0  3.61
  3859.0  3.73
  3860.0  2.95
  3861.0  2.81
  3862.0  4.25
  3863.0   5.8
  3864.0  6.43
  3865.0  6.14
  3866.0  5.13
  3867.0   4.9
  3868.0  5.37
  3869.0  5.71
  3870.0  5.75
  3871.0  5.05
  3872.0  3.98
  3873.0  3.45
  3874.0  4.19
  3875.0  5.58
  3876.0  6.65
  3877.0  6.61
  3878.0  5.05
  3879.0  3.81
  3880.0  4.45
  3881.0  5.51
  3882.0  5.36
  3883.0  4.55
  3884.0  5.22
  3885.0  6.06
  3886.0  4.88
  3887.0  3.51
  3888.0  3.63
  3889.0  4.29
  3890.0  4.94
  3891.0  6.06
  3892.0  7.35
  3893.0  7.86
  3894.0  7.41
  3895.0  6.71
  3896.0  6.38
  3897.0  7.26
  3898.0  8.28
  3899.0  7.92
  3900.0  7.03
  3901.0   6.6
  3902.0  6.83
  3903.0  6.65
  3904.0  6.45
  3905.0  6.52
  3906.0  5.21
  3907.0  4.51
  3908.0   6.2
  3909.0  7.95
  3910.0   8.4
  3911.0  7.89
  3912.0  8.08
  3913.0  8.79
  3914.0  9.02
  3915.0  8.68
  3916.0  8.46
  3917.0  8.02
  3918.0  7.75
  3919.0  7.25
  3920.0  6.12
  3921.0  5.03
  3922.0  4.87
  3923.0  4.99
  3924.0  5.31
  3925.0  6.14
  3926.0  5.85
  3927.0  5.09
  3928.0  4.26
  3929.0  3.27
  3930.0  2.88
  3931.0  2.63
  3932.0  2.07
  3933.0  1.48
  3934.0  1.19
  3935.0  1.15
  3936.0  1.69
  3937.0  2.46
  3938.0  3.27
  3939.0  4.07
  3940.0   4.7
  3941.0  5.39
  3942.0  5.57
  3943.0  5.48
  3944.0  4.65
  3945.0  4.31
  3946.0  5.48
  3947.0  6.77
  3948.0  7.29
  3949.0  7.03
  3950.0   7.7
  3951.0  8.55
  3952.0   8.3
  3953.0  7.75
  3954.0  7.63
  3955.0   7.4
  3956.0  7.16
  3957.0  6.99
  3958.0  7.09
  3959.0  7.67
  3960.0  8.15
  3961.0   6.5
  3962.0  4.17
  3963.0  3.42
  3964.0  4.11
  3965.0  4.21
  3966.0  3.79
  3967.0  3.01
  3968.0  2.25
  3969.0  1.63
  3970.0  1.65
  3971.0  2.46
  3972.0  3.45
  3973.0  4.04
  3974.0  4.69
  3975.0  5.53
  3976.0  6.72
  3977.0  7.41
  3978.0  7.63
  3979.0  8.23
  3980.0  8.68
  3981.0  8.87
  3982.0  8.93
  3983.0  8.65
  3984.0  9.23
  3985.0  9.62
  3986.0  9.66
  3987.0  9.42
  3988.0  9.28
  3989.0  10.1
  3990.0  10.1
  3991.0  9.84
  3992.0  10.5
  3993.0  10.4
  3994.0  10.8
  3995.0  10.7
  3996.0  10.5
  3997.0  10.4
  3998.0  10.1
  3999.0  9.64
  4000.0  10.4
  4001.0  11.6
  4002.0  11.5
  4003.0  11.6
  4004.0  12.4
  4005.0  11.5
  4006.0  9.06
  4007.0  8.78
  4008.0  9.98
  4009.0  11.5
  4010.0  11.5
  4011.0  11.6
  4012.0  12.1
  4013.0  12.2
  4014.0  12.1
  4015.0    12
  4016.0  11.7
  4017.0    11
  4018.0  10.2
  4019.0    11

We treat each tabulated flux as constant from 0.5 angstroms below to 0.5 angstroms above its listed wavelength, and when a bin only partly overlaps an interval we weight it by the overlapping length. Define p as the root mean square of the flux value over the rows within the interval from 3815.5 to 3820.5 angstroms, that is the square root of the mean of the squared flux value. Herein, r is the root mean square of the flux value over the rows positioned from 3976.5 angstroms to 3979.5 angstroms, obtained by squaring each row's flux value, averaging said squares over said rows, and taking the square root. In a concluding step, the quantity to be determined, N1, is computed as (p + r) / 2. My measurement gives 6.0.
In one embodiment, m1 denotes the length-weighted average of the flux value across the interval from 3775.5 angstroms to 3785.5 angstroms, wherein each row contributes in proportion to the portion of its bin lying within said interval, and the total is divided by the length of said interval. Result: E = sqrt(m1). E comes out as 3.0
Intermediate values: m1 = 8.7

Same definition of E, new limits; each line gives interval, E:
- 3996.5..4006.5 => 3.3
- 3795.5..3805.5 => 2.6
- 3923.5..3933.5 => 2.0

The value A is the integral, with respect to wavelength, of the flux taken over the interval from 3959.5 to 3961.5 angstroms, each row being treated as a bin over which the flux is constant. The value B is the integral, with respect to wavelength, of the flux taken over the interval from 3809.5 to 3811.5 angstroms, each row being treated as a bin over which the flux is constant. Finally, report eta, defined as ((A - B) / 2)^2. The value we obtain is 1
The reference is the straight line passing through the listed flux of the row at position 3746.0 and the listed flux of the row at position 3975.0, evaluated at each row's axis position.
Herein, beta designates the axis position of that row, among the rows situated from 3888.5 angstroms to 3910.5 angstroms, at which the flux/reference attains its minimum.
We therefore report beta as 3889.0 angstroms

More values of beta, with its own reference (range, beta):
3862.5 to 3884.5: 3873.0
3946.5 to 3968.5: 3968.0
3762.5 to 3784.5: 3764.0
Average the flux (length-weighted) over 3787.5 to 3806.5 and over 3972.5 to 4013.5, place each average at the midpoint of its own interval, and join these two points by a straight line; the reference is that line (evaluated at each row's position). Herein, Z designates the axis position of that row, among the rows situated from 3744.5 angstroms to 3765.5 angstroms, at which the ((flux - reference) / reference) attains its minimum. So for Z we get 3750.0 angstroms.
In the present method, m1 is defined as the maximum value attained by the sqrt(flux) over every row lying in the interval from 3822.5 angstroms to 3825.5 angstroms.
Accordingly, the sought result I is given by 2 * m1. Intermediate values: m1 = 2.2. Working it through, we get 4.4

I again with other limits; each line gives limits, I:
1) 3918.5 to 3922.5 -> 5.4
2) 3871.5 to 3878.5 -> 5.2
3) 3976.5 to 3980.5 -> 5.9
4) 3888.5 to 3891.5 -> 4.9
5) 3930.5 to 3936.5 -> 3.2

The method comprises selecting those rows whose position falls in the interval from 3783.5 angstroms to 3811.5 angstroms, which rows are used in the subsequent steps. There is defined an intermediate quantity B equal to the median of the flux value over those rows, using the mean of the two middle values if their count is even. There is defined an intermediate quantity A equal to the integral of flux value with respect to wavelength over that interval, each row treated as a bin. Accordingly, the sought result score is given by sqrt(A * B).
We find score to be 36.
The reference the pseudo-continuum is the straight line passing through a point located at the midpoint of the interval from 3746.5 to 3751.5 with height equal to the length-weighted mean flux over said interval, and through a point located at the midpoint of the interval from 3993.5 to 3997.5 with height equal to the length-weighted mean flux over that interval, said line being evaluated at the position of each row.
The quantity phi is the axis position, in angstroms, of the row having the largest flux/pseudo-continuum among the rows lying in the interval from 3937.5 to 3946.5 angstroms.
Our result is 3942.0 angstroms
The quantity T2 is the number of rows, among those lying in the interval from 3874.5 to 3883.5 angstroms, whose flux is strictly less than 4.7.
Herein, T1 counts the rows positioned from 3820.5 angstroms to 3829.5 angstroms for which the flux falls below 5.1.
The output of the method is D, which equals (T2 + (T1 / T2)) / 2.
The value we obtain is 3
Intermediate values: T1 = 9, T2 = 3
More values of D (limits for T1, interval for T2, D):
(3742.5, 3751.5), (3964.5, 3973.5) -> 5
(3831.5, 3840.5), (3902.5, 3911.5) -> 5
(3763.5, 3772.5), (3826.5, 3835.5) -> 5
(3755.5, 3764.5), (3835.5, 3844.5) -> 3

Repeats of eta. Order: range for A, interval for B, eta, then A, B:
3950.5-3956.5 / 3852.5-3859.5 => 44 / 47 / 34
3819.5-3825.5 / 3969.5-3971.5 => 101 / 24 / 4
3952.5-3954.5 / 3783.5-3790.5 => 341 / 15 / 52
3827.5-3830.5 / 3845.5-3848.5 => 32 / 9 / 20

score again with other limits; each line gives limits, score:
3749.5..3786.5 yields 44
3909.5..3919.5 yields 26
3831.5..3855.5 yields 24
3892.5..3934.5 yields 41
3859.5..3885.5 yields 26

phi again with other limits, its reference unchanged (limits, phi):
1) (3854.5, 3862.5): 3855.0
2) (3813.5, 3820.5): 3814.0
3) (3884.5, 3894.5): 3893.0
